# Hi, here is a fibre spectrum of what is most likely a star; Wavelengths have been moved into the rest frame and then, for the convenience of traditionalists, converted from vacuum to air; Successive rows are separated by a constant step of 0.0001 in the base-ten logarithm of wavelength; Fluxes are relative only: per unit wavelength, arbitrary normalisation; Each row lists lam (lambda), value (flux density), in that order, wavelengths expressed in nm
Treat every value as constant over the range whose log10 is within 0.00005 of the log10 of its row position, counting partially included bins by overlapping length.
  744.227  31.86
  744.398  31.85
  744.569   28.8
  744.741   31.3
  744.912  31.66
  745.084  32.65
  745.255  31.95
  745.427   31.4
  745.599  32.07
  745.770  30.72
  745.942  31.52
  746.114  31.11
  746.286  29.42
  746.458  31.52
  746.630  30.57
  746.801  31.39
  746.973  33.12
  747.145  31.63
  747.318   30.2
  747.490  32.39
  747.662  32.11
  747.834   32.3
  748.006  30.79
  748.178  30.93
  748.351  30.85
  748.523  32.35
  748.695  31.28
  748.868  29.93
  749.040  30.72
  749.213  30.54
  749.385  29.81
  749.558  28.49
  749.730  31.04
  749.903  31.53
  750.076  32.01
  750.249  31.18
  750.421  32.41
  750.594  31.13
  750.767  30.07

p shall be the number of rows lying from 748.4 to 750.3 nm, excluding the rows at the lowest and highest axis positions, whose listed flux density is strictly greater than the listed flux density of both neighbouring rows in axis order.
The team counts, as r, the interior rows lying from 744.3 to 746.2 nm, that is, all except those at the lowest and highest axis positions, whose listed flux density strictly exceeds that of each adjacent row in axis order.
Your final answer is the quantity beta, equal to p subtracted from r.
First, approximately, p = 2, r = 3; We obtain 1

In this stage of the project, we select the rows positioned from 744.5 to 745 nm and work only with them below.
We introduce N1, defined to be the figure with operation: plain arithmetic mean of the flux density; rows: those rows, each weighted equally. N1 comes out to 30.6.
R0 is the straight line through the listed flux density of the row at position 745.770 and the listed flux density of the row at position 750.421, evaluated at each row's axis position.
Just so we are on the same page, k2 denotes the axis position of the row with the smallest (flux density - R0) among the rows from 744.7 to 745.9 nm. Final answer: 745.770 nm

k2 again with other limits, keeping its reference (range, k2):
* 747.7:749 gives 748.868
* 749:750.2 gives 749.558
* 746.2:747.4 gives 746.286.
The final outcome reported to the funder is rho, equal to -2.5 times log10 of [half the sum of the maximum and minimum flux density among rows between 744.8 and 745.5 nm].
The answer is -3.76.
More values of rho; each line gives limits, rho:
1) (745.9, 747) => -3.74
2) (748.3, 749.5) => -3.73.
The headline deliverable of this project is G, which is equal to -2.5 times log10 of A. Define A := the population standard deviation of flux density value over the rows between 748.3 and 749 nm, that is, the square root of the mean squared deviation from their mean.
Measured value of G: 0.151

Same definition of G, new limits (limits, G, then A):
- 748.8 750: 0.088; 0.92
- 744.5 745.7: -0.145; 1.14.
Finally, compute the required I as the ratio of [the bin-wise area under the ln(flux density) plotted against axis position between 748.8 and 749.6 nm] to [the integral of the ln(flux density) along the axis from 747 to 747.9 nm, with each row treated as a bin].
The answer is 0.87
